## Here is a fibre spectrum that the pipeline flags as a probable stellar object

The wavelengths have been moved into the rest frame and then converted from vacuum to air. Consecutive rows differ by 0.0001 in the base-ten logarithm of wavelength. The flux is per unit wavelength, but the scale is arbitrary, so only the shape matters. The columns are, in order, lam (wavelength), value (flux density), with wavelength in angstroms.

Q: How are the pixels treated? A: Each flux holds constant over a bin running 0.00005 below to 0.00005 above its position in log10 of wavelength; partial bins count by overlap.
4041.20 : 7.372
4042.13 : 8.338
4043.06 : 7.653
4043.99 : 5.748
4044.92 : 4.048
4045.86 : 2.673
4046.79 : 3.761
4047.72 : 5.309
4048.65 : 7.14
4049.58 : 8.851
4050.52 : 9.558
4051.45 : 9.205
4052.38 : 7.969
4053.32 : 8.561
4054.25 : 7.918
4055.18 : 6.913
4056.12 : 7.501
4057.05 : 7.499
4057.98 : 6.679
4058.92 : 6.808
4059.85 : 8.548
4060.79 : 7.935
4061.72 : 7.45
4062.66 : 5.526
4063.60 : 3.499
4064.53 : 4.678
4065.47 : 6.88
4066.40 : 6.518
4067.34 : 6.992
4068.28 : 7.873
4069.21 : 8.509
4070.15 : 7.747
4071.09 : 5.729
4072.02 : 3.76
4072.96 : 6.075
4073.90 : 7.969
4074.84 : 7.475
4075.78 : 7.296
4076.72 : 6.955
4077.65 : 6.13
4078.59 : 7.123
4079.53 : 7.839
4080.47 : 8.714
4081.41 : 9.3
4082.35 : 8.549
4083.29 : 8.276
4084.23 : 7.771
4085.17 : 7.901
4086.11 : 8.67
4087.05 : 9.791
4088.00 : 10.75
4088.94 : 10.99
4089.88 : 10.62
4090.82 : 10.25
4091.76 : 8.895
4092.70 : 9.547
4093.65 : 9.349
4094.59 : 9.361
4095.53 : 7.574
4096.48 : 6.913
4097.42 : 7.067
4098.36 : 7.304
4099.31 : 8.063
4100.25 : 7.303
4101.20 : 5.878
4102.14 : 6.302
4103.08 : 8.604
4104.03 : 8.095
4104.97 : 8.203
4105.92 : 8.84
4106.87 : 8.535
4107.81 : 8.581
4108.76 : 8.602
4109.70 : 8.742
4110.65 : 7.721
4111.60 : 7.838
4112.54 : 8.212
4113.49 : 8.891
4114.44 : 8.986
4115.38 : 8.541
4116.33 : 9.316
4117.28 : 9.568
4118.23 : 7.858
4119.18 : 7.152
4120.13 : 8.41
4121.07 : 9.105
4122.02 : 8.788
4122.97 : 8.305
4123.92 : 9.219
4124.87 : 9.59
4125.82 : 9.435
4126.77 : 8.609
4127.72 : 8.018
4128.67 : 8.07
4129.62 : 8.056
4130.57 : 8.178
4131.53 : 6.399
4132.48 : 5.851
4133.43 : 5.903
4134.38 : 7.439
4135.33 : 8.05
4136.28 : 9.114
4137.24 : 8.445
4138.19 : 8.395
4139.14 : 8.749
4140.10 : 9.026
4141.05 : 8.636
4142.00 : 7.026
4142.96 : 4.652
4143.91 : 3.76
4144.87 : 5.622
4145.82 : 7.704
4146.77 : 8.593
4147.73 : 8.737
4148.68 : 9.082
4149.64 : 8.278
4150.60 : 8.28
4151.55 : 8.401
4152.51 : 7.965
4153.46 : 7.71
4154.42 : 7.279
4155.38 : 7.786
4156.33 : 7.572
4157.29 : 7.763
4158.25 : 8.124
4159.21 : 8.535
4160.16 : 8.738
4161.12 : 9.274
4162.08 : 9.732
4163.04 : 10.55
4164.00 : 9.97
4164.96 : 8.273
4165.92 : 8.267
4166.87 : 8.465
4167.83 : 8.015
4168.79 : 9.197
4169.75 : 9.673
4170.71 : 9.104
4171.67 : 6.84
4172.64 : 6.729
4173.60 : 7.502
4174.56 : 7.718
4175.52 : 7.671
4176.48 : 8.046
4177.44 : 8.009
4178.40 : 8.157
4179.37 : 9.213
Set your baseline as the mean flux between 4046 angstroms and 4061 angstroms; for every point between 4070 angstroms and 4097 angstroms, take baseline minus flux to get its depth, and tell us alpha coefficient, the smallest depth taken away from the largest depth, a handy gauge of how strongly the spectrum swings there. 7.2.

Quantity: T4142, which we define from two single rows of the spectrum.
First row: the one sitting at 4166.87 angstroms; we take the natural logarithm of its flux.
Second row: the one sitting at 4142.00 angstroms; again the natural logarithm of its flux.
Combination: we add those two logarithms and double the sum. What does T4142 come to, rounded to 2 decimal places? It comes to 8.17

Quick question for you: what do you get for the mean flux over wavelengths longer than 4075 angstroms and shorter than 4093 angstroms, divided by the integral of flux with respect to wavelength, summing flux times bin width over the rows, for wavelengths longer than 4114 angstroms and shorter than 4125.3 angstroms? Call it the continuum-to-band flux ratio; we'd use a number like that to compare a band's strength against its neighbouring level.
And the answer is 0.088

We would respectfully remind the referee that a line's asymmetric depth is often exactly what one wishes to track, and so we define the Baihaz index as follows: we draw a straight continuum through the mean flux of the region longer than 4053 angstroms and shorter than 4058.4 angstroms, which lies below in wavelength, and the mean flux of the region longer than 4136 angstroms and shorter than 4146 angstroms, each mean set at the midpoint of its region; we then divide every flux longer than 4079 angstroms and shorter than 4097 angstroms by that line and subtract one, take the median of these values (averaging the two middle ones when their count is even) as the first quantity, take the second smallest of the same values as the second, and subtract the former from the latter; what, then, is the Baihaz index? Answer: -0.18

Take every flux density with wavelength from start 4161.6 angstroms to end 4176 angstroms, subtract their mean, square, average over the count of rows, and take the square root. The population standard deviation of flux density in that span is 1.1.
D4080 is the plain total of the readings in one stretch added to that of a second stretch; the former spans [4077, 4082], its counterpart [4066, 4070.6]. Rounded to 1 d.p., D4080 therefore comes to 76.7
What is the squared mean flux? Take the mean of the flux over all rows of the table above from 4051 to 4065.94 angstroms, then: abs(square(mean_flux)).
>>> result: 50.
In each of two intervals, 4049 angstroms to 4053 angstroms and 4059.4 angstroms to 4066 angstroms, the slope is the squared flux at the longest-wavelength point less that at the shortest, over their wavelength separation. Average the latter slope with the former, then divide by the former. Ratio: 0.93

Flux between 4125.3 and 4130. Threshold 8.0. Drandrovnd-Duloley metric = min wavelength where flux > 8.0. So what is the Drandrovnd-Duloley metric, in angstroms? 4125.82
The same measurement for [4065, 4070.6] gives 4069.21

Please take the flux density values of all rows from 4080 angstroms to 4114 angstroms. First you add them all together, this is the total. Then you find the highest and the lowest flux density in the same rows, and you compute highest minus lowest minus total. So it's -301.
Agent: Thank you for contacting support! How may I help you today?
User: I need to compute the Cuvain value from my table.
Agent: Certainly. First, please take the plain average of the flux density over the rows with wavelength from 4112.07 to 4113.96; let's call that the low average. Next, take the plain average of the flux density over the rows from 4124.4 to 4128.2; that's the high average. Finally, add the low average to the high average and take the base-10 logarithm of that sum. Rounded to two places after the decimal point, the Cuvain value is 1.24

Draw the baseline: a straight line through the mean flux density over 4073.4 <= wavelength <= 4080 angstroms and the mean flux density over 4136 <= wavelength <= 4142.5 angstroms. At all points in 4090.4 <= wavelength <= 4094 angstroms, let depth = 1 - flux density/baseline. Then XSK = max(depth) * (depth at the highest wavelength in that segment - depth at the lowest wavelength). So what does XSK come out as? -0.023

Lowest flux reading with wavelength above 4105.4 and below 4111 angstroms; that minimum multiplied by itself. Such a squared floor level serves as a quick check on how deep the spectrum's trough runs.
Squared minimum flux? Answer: 60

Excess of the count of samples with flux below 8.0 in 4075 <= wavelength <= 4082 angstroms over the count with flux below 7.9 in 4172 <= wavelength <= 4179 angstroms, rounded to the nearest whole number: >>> 1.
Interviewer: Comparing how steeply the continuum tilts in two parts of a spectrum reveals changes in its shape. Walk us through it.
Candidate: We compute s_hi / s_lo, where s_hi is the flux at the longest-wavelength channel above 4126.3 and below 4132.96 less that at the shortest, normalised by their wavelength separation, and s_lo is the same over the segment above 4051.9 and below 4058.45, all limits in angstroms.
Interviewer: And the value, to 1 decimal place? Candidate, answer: 2.1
